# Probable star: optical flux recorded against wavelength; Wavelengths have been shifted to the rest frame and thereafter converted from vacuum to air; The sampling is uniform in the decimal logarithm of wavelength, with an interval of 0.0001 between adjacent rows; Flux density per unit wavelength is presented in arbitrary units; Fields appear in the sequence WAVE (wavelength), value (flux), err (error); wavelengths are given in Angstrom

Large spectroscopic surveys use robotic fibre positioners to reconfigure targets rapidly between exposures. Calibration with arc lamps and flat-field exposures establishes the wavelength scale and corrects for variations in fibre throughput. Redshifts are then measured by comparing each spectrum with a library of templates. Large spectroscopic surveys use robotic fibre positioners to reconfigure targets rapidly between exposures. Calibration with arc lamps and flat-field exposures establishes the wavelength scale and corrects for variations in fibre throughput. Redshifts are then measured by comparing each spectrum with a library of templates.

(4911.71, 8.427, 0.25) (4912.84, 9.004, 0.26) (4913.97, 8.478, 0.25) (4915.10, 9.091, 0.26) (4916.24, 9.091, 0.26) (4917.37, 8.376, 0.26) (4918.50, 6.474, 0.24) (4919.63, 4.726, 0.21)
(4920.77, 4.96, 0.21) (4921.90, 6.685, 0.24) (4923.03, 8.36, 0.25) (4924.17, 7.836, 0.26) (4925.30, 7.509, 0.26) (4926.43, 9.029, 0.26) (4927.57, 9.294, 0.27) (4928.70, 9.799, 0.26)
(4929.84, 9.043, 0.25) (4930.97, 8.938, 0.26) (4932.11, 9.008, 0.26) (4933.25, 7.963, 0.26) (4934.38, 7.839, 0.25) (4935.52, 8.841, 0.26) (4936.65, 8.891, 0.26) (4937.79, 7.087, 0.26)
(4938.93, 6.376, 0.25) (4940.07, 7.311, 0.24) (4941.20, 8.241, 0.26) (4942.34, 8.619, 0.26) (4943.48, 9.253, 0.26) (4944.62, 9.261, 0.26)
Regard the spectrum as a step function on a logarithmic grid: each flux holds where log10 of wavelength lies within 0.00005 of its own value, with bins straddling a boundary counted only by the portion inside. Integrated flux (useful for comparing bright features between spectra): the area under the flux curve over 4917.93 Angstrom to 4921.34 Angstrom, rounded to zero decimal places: 18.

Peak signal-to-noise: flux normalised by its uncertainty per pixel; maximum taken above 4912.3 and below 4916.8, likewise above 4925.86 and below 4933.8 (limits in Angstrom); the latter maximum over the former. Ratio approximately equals 1.08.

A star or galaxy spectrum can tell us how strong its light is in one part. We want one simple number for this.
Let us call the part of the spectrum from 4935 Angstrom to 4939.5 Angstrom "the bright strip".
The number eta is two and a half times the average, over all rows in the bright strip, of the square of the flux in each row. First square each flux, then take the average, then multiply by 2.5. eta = 155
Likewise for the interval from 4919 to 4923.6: 101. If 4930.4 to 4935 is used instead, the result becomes 179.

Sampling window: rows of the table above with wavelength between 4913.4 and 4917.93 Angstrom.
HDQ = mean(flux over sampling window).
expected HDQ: 8.8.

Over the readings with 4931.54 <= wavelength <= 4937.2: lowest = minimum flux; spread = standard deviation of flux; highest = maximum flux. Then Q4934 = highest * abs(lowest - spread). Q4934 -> 66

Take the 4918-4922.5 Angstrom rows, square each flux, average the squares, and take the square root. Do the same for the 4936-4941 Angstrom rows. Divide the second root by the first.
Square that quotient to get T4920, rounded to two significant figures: 1.7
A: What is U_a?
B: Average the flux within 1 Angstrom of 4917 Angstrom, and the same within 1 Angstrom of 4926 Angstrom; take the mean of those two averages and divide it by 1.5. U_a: 5.67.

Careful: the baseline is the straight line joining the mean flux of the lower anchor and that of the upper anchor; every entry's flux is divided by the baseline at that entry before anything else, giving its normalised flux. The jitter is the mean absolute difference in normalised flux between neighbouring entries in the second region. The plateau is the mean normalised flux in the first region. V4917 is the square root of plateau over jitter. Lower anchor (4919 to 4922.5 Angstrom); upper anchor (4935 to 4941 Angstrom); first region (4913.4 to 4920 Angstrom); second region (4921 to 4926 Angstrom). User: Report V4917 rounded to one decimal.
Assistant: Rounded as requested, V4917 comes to 3.2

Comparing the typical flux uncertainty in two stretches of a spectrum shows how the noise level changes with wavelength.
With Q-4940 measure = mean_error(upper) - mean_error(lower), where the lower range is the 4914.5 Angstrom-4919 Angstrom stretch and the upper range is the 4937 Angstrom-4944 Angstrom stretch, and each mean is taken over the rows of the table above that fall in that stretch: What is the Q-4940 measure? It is 0.000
